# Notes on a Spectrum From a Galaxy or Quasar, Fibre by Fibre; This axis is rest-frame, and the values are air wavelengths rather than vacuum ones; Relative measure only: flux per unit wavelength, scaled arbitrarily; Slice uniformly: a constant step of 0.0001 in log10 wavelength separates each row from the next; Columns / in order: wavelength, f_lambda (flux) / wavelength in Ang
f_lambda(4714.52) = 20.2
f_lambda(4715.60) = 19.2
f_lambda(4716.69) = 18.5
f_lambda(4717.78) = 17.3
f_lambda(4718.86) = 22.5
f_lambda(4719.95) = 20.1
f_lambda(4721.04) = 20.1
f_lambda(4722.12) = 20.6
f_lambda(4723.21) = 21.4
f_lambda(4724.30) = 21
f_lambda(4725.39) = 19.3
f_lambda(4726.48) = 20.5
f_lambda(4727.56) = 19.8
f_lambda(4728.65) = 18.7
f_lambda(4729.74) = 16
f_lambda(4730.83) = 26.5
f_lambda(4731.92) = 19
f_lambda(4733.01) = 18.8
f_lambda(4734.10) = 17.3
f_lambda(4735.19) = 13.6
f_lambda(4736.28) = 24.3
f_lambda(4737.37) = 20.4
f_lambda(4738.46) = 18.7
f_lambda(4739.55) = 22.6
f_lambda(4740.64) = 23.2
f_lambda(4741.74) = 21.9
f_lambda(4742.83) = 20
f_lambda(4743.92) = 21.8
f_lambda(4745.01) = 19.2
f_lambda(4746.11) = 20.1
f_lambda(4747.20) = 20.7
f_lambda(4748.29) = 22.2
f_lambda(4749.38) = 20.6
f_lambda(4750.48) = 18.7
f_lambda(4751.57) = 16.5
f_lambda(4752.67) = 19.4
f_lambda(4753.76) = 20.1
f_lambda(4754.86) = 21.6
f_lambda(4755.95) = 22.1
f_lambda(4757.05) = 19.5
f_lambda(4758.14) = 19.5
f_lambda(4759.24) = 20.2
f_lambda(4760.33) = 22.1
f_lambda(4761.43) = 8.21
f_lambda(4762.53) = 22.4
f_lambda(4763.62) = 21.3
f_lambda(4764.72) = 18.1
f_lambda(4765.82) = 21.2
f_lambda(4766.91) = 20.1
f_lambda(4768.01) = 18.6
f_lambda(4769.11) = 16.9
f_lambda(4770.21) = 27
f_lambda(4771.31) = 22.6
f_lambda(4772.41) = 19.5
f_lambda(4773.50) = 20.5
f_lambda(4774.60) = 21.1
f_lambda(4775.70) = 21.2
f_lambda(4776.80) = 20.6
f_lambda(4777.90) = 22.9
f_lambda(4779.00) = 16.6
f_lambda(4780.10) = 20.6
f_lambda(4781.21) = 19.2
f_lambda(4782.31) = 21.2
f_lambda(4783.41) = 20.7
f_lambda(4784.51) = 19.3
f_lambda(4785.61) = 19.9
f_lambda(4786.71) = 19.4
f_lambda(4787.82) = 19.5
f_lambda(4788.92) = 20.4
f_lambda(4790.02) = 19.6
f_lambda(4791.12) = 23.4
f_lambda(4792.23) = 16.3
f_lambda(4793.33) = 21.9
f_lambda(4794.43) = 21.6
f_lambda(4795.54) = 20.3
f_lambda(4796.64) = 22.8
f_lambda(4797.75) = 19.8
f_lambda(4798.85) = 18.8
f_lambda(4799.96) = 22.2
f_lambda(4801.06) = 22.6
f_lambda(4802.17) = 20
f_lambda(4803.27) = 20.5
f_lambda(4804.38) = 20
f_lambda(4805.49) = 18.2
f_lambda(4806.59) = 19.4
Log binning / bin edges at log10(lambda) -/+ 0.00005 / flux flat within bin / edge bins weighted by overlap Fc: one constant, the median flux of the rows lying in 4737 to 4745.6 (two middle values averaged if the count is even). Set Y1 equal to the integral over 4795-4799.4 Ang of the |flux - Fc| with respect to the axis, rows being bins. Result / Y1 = 7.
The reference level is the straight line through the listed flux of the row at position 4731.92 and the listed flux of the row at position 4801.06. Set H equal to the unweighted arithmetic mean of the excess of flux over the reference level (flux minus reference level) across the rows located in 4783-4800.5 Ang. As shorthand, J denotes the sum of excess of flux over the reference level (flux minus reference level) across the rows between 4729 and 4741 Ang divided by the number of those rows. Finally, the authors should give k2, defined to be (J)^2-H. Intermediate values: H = -1.7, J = 0.9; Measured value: 2.5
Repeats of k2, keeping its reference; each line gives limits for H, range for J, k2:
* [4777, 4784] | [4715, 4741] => 2.7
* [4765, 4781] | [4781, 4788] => 3.9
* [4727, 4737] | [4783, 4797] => 2.3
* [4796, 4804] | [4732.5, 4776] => 1.6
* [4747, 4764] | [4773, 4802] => 2.5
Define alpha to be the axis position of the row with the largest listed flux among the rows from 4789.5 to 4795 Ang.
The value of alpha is 4791.12 Ang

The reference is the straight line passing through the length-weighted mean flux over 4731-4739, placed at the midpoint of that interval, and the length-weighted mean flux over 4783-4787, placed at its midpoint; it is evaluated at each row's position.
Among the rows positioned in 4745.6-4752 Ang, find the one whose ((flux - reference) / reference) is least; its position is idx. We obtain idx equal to 4751.57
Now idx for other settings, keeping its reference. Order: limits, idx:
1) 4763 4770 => 4769.11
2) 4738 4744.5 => 4738.46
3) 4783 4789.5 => 4784.51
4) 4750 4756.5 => 4751.57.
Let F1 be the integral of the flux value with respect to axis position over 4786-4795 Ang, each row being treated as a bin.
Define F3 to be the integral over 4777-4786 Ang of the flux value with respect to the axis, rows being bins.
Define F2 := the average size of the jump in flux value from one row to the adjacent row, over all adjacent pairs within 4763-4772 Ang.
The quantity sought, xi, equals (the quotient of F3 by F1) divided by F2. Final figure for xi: 0.28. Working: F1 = 182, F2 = 3.6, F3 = 181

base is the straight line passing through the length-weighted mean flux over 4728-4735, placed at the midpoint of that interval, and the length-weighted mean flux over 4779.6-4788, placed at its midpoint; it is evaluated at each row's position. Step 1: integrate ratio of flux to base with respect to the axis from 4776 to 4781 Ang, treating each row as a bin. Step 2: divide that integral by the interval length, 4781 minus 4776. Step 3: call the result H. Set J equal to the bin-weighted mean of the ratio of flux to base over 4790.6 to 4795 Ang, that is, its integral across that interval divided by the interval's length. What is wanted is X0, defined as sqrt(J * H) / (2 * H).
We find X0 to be 0.505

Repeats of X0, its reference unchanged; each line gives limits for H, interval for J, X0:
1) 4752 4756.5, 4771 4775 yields 0.498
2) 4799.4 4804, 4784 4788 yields 0.482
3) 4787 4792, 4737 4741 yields 0.521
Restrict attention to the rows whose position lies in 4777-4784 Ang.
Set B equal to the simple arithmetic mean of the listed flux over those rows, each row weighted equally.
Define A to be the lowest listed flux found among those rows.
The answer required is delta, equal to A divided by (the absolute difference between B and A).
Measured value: 4.6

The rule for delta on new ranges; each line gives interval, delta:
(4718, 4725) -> 23.6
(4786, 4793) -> 4.7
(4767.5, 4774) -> 4.3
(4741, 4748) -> 13.6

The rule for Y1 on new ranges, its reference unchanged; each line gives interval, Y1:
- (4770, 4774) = 9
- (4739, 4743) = 6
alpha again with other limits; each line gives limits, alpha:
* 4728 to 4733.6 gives 4730.83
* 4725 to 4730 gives 4726.48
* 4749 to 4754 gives 4749.38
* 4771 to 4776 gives 4771.31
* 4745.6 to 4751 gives 4748.29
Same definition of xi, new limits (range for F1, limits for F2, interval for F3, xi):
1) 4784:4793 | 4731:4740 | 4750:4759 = 0.27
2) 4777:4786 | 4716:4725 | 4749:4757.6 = 0.63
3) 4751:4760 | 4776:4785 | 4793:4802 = 0.42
